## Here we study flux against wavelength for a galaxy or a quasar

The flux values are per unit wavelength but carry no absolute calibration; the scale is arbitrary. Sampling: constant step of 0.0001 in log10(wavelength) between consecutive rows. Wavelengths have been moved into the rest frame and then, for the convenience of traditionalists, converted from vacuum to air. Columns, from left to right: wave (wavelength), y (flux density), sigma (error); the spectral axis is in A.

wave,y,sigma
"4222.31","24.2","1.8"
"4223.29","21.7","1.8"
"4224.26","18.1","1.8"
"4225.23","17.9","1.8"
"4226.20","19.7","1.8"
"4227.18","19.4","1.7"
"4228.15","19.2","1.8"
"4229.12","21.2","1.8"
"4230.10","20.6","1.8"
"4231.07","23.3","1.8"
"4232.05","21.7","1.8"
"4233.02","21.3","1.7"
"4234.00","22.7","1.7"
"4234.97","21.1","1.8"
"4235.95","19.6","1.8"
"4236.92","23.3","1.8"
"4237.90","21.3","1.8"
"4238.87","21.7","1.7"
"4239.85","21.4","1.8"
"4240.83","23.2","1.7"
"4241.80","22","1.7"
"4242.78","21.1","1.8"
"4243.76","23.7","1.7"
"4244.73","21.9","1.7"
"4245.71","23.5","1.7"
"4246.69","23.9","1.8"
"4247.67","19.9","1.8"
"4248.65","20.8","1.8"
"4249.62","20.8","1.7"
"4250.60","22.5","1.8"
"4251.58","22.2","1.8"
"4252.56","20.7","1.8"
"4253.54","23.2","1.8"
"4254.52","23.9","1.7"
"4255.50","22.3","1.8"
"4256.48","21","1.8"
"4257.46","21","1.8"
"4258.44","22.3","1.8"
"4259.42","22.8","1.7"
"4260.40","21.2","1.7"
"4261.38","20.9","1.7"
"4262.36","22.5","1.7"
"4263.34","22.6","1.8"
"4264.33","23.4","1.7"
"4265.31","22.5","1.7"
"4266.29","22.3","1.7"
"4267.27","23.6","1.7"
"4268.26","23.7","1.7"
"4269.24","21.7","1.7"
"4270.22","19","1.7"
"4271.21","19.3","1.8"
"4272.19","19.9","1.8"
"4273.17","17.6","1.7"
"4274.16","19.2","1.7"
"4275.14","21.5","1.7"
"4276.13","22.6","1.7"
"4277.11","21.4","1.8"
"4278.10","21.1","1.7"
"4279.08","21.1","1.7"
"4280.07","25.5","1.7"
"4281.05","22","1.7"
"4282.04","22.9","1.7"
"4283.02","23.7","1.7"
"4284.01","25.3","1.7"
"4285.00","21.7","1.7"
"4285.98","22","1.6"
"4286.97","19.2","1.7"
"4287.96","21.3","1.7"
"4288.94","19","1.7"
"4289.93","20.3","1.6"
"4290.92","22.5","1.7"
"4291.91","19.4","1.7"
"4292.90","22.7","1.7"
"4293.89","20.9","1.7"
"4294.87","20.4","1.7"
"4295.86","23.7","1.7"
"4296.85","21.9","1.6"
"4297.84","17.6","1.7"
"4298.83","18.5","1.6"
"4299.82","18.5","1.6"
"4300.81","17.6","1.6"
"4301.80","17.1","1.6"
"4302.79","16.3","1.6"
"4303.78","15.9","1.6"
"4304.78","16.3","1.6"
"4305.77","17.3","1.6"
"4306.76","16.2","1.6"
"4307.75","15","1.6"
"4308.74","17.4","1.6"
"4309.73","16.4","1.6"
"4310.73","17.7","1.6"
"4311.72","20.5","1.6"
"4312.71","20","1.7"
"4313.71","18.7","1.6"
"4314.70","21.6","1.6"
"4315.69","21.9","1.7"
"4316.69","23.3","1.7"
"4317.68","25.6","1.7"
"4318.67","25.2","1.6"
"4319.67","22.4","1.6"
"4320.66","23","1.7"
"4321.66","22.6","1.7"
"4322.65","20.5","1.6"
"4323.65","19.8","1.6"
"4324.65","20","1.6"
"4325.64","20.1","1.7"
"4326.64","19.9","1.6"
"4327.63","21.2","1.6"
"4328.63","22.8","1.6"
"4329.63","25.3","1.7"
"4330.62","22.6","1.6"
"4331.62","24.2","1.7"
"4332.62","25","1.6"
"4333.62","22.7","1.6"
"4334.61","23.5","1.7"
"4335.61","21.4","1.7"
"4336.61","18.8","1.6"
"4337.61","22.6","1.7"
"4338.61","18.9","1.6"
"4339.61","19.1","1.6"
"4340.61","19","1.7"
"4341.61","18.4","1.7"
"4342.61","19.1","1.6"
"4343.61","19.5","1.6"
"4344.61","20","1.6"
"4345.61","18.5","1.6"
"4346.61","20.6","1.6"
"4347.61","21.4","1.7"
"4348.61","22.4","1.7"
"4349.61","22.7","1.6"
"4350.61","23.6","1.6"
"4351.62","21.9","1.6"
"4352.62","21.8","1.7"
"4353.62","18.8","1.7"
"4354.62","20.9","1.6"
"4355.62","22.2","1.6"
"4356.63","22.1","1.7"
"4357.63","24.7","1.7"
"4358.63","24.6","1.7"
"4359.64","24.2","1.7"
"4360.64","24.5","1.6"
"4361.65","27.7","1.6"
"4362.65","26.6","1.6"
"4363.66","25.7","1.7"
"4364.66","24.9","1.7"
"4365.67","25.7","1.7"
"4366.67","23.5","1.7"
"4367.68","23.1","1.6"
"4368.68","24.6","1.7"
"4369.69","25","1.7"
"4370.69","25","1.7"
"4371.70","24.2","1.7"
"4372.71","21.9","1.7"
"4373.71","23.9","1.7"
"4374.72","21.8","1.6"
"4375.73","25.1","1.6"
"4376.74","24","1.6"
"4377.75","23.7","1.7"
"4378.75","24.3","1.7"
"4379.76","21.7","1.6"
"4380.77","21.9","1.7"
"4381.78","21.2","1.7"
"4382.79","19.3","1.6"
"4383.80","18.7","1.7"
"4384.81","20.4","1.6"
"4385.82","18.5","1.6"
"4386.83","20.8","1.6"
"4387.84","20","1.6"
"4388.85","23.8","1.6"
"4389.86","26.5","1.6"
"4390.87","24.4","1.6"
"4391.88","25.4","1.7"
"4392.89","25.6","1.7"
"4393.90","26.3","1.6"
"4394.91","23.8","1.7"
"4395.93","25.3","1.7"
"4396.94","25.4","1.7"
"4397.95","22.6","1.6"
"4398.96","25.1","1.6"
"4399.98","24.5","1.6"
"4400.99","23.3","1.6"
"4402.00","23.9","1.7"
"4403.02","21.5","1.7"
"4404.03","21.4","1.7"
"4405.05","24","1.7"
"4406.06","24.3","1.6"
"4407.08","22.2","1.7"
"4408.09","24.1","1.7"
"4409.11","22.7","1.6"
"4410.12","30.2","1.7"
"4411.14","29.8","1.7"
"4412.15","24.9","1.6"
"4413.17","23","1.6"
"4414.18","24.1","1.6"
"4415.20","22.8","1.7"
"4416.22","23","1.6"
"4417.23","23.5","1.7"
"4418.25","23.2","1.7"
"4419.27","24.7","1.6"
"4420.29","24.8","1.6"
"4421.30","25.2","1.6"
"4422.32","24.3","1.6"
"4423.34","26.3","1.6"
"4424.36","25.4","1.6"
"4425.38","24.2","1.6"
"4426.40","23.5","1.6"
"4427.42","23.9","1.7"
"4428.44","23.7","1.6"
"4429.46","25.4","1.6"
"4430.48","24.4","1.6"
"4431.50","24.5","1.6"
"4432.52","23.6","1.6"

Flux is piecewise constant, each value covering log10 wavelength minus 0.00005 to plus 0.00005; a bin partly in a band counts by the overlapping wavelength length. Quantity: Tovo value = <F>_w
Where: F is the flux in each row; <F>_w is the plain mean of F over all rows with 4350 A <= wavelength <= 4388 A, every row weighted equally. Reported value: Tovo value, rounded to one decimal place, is 23.0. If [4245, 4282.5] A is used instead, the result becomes 21.8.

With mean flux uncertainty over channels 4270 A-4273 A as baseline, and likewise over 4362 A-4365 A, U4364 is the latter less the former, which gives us -0.10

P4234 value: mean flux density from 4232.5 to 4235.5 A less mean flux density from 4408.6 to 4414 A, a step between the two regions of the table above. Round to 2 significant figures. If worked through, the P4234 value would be -4.4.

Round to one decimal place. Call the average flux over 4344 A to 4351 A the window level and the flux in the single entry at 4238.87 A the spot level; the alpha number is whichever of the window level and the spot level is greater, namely 21.7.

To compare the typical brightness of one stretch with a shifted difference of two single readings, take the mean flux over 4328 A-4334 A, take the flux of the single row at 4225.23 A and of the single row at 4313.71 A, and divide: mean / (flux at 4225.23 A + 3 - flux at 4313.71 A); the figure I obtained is 11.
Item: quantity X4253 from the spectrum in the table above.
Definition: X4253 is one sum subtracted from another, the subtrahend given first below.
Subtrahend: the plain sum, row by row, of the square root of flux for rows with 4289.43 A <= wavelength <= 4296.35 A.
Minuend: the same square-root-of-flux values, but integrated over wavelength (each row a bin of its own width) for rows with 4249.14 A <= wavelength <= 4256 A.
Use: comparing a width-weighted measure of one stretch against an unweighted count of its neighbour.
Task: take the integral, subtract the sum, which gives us -0.1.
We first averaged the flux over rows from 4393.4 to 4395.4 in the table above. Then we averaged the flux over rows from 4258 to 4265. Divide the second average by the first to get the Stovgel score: 0.89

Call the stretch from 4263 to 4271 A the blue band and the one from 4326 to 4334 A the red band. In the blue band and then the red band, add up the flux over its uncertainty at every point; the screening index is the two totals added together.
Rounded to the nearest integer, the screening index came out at 217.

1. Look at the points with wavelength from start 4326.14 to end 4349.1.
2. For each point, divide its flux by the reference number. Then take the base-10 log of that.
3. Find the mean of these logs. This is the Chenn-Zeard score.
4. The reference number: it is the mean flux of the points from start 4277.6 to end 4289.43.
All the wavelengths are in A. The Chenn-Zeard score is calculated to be -0.020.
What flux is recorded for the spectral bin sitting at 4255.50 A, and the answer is 22.3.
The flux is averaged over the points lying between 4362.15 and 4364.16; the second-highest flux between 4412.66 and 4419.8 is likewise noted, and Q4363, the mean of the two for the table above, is 25.1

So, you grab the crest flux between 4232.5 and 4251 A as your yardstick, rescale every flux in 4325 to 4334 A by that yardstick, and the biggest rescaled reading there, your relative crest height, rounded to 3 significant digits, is 1.06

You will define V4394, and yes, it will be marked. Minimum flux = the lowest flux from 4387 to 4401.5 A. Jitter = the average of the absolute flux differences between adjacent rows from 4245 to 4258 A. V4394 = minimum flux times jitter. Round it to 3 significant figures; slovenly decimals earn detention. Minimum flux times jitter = 24.8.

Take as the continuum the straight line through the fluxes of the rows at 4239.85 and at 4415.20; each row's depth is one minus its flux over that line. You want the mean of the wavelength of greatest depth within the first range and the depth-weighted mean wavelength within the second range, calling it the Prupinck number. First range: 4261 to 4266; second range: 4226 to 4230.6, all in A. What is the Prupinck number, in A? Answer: 4244.5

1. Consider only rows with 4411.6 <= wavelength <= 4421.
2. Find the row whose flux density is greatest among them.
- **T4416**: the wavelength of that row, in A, 4412.15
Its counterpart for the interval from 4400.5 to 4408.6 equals 4406.06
